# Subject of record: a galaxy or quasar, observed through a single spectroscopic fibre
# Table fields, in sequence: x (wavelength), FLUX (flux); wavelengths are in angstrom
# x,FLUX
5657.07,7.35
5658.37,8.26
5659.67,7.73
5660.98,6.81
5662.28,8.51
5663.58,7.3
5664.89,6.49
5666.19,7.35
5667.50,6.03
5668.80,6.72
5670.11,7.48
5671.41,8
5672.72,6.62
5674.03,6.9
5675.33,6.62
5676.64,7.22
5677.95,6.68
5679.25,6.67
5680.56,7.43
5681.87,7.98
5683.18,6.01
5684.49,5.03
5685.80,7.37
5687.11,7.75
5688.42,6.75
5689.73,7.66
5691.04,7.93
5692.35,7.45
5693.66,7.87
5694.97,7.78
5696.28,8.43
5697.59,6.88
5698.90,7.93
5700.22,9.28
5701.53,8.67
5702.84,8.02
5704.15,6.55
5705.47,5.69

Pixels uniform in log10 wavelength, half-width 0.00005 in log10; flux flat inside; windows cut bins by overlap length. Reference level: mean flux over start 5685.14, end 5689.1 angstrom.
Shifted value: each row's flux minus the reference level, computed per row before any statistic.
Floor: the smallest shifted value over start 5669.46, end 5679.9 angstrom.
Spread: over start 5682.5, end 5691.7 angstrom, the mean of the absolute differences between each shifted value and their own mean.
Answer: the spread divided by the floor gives -1.3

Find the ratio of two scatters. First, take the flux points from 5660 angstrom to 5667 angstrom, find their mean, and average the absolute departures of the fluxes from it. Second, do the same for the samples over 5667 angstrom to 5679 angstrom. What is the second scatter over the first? 0.8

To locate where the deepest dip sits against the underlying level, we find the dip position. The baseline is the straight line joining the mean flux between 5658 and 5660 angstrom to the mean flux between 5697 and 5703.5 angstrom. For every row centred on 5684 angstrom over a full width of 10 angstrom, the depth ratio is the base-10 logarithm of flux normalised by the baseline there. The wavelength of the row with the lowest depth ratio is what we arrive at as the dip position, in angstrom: 5684.49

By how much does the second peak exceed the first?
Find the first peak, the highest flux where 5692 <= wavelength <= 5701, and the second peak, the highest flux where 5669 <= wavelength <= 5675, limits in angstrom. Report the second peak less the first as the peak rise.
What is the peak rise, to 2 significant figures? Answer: -1.3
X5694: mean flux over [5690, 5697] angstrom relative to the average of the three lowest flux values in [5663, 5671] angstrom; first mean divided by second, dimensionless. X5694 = 1.23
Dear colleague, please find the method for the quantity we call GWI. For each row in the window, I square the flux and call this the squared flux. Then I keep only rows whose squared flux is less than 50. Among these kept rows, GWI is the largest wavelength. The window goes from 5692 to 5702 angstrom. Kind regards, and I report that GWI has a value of 5697.59 angstrom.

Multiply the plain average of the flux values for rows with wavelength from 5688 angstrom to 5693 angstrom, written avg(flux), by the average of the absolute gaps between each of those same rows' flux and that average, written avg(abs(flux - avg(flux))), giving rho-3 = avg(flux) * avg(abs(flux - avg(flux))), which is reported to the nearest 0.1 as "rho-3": 2.6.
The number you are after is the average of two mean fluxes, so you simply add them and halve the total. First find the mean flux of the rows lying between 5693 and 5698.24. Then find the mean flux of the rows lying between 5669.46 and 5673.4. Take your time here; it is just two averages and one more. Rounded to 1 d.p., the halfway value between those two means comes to 7.6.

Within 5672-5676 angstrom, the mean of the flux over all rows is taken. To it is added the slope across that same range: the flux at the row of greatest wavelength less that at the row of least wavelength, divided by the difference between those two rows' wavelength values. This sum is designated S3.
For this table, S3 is 6.7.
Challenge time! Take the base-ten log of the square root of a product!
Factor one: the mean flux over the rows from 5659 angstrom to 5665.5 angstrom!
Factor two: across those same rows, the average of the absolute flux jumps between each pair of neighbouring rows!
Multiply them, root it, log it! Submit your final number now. 0.47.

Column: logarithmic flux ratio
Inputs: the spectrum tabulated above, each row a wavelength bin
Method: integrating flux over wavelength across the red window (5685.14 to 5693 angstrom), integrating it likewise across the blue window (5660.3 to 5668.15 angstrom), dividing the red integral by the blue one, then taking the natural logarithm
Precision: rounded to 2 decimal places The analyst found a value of 0.06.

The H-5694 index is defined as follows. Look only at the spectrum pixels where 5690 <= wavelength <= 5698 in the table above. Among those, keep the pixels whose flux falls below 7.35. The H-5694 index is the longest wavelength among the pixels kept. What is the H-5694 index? 5697.59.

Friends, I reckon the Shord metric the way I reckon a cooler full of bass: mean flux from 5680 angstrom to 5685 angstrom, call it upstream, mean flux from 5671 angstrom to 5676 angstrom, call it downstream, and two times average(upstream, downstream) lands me 13.6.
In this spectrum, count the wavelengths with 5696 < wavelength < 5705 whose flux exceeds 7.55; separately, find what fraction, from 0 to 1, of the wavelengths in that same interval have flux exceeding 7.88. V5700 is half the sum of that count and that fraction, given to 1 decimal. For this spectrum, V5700 2.9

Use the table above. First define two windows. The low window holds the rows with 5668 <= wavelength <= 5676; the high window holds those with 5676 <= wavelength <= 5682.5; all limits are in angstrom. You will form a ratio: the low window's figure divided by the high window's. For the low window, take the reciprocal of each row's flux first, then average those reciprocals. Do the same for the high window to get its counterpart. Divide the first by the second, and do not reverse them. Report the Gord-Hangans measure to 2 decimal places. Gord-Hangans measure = 1.02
